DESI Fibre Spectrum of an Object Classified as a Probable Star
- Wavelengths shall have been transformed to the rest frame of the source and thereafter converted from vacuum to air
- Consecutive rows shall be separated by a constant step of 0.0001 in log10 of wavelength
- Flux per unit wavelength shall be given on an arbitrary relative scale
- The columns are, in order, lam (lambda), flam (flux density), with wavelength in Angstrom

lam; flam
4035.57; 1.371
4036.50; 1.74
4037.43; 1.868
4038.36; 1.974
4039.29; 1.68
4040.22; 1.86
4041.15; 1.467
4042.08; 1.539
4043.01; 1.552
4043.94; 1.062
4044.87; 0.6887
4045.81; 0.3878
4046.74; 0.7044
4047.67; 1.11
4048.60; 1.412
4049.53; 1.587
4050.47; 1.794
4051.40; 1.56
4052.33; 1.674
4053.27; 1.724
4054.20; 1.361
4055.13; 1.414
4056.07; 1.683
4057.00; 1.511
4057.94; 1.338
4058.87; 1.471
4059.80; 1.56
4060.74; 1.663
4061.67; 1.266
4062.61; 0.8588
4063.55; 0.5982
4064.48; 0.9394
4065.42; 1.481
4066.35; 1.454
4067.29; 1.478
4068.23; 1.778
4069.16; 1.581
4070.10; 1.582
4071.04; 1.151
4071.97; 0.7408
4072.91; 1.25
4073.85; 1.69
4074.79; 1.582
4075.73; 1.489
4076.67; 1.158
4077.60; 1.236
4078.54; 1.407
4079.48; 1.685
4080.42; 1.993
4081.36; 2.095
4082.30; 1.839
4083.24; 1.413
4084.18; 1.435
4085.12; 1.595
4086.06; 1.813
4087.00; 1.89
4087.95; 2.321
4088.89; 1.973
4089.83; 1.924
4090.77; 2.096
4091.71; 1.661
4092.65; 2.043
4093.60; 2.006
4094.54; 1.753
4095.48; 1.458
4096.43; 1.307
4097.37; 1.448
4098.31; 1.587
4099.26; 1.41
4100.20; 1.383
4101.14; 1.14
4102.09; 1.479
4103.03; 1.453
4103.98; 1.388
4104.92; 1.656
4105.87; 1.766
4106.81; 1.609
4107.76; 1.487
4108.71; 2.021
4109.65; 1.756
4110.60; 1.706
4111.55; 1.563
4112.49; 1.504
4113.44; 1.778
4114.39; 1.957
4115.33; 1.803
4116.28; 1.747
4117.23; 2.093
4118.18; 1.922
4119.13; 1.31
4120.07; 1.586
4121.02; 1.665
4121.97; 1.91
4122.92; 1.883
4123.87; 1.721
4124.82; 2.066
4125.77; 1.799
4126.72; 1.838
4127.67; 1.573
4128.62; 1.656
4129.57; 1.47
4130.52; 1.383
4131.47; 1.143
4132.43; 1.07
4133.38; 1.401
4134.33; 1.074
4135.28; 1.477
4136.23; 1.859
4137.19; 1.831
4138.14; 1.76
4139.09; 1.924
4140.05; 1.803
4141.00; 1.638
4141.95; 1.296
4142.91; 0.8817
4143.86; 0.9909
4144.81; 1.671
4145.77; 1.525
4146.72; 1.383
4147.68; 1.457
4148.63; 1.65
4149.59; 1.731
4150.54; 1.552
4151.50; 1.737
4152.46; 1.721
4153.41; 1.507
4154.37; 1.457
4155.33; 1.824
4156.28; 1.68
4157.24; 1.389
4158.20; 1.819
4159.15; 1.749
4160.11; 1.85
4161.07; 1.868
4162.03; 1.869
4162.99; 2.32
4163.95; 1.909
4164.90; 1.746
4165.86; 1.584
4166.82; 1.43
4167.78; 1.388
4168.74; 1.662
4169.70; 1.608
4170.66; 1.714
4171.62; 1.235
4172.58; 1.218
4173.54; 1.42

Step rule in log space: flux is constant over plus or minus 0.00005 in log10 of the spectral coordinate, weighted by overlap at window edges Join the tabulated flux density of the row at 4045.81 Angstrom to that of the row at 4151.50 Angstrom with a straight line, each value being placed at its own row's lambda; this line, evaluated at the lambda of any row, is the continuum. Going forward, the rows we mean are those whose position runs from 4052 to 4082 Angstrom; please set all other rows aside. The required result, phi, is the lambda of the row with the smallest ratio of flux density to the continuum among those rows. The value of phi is 4063.55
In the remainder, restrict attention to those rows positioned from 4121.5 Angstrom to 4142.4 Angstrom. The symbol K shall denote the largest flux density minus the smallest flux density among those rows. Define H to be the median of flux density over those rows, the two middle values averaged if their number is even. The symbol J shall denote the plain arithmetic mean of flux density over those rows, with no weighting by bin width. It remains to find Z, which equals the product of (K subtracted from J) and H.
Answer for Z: 1.0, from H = 1.69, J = 1.62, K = 1.00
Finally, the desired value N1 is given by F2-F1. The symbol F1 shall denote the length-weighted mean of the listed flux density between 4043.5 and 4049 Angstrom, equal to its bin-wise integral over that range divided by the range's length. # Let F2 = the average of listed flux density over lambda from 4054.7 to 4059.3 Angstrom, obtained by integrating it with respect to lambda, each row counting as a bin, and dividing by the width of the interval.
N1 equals 0.6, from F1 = 0.89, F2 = 1.5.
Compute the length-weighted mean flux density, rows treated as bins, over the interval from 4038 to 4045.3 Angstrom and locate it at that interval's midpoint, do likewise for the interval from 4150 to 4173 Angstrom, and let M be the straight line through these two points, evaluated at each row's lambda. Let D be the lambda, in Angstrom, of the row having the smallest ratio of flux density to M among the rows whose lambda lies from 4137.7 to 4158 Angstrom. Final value 4142.91 Angstrom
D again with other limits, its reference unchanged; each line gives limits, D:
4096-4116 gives 4101.14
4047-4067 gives 4063.55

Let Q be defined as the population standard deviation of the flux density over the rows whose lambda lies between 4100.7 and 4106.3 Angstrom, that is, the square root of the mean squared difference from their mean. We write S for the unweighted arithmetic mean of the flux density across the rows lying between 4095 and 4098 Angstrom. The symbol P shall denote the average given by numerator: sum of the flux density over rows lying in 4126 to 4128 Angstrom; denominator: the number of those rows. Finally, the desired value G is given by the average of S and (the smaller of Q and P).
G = 0.80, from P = 1.71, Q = 0.199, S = 1.4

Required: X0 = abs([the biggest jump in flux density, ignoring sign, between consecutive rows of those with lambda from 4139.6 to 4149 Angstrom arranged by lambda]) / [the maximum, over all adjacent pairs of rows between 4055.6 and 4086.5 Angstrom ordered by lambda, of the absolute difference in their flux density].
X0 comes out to 1.26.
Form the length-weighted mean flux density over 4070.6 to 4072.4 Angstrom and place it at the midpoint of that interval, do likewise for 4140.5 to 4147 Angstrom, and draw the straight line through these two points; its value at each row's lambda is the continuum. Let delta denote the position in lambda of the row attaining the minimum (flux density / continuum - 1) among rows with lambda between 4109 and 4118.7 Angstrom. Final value 4112.49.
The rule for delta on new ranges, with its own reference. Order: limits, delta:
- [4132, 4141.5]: 4134.33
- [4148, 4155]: 4154.37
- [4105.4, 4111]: 4107.76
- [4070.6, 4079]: 4071.97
